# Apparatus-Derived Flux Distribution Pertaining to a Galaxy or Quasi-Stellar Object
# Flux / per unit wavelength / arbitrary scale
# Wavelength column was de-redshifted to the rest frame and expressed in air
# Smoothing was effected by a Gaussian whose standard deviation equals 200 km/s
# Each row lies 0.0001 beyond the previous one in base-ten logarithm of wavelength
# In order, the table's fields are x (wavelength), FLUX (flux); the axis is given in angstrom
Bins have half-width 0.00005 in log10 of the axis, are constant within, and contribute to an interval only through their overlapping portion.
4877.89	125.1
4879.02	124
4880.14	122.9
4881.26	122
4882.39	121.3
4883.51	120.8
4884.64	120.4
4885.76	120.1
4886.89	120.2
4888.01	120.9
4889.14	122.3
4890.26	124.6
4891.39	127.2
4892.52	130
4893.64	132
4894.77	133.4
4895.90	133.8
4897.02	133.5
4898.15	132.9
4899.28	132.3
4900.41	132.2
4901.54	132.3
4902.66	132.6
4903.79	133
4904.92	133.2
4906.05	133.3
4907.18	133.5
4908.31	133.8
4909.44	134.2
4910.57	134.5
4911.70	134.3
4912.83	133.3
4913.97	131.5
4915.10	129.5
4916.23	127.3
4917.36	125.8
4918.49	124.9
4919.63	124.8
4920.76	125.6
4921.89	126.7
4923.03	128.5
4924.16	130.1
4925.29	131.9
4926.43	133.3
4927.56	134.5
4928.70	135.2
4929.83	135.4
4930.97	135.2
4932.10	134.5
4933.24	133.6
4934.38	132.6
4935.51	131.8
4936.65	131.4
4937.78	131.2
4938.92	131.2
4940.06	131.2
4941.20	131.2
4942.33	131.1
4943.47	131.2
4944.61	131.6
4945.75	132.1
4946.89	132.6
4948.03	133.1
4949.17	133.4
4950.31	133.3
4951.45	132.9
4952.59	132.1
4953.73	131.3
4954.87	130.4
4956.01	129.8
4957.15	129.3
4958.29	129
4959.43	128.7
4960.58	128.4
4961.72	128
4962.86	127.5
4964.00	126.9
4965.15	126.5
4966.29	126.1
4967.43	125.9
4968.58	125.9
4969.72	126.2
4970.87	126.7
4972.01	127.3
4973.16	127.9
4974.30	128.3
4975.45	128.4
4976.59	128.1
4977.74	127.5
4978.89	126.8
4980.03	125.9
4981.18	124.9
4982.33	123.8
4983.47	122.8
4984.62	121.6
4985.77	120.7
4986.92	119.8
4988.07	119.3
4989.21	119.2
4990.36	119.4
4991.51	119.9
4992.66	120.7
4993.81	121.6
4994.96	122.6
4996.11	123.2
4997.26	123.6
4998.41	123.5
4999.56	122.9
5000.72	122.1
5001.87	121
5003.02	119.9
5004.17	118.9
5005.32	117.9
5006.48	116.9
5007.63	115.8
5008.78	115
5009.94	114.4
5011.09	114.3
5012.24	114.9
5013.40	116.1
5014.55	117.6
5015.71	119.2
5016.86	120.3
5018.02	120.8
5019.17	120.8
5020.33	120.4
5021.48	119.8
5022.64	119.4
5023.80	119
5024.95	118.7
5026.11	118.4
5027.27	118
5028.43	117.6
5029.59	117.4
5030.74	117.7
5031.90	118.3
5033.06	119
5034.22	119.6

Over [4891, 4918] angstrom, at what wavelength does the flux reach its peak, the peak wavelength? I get 4910.57 angstrom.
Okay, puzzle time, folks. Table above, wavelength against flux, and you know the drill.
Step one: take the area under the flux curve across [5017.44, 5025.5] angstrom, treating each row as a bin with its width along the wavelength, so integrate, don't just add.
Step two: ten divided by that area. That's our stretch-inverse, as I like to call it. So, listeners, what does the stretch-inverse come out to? 0.0103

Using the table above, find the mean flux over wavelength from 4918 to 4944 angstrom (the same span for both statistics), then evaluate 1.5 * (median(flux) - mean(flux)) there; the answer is 0.0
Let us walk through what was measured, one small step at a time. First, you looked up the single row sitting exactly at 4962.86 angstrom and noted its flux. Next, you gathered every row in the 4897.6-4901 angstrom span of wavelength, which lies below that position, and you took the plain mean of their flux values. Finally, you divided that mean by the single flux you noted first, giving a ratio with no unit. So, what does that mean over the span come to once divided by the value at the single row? 1.04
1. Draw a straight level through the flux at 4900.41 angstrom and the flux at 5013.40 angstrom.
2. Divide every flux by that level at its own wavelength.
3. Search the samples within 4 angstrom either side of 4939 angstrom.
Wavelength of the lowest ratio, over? 4937.78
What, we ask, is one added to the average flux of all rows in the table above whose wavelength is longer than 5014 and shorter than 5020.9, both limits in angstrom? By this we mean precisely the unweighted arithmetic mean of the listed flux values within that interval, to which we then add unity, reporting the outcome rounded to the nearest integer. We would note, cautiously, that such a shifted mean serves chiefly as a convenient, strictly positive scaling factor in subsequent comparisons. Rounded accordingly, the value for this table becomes 121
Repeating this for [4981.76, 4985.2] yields 124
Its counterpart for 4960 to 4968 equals 128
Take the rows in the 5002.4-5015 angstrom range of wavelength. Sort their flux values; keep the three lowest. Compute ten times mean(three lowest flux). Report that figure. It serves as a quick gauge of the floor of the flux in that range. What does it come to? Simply 1145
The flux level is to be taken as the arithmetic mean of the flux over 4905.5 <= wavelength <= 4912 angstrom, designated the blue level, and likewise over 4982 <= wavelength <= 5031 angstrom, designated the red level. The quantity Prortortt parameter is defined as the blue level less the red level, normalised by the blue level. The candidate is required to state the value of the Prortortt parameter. 0.11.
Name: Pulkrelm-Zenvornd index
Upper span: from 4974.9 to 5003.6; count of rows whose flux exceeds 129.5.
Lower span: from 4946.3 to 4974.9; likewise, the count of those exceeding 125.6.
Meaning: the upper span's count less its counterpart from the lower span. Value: -25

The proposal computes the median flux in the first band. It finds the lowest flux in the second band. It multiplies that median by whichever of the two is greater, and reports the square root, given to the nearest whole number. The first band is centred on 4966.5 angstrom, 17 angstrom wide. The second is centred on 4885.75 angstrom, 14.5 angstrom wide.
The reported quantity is 127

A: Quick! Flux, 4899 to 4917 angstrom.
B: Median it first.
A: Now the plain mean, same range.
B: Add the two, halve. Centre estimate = 133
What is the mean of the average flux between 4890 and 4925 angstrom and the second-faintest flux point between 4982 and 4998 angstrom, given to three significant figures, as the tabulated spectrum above 125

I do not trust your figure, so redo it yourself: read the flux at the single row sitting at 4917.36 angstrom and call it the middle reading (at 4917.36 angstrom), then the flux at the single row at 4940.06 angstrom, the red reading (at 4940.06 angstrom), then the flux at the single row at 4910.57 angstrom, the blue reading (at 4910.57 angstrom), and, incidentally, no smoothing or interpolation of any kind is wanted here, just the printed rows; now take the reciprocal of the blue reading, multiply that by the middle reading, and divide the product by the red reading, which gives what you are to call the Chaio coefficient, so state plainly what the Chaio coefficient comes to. 0.0071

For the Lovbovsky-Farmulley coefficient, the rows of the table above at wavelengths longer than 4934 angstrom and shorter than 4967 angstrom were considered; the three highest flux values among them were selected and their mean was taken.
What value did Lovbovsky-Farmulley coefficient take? 133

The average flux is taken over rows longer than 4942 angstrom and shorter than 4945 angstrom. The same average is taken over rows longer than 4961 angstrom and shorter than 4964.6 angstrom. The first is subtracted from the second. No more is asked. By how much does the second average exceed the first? -4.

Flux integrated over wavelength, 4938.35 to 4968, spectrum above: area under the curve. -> 3860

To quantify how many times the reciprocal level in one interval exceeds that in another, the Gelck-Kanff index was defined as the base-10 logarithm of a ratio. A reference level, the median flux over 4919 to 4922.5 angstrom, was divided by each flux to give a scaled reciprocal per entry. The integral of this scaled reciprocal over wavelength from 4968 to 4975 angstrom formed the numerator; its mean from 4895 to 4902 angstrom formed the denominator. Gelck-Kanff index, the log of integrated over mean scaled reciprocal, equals 0.86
